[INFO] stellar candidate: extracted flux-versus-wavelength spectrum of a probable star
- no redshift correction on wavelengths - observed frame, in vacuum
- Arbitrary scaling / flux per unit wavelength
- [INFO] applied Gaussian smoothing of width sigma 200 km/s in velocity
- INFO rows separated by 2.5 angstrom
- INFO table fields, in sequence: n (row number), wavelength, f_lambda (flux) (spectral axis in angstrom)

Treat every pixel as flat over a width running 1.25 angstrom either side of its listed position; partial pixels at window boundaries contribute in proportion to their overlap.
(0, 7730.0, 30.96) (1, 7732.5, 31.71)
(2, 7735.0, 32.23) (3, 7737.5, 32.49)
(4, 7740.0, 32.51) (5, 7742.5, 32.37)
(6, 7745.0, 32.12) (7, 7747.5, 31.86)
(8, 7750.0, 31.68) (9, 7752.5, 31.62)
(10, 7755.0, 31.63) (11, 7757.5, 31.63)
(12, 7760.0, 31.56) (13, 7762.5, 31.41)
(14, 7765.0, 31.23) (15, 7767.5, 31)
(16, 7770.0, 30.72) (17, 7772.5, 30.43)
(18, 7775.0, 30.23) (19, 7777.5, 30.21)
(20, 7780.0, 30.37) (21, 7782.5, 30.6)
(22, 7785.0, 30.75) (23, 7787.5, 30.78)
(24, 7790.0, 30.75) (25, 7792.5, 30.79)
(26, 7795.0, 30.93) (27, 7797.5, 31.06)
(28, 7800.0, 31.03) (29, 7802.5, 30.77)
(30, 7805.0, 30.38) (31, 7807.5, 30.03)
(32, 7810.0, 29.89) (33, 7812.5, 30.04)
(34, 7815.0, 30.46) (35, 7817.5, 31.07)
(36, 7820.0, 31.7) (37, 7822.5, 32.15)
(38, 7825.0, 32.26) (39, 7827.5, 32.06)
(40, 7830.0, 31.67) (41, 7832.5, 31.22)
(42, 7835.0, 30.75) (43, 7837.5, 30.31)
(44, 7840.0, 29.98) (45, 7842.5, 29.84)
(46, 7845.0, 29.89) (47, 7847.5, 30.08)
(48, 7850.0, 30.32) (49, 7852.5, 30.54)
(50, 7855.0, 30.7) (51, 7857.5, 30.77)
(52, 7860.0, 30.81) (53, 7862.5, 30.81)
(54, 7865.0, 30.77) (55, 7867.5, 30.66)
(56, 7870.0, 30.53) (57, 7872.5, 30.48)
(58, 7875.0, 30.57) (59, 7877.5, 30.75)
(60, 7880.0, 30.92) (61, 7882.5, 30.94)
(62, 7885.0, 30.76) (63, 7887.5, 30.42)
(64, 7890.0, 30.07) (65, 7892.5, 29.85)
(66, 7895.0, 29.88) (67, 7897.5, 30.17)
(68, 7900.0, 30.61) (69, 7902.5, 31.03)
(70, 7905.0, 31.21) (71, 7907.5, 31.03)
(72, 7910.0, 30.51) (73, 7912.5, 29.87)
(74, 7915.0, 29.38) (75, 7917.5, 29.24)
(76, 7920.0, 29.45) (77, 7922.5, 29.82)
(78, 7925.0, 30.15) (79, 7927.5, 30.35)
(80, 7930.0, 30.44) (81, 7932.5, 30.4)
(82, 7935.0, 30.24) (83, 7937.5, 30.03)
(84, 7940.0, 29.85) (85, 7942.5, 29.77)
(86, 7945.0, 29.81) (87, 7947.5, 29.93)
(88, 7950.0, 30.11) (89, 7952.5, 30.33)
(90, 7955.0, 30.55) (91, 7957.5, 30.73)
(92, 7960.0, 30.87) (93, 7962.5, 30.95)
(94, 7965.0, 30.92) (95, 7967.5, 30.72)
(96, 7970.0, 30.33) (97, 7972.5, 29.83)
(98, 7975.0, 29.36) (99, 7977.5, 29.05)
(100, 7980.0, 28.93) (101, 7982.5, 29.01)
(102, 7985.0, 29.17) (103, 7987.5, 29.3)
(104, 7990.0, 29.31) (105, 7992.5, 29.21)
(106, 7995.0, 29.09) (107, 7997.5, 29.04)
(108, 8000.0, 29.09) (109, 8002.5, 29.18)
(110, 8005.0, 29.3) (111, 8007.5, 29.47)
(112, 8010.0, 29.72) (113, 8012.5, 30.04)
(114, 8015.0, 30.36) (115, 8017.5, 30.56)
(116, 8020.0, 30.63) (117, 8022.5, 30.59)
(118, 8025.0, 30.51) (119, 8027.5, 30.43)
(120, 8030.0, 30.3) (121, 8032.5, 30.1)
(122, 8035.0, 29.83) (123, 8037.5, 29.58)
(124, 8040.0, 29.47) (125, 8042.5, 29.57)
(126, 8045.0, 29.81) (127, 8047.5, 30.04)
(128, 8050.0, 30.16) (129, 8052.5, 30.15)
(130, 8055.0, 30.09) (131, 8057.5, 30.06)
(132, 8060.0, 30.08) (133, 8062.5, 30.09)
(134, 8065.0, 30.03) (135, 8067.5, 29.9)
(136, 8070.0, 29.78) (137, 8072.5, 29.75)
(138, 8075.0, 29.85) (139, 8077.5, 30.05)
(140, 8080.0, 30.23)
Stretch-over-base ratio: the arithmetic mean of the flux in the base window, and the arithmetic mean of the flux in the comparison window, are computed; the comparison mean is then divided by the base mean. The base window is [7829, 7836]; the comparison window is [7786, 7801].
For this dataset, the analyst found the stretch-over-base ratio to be 0.99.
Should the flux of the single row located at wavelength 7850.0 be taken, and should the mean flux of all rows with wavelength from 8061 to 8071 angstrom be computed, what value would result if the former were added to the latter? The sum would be 60.3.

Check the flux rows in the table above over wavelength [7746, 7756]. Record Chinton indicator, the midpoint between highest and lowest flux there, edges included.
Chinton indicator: 31.7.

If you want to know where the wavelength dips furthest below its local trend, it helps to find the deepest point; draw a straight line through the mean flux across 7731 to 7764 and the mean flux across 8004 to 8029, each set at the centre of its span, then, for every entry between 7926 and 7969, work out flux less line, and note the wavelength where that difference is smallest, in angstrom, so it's 7942.5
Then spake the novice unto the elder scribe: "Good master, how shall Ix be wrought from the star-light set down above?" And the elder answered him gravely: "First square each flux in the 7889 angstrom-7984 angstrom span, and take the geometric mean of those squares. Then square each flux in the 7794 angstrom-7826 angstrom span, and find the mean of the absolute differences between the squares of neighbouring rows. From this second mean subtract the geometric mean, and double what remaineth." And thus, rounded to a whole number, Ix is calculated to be -1777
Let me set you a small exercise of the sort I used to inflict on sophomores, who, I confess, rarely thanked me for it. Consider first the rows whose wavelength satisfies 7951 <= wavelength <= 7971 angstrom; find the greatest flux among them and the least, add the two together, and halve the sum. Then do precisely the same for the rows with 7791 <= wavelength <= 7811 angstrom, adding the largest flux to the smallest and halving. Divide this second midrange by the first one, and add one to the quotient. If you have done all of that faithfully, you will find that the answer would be 1.99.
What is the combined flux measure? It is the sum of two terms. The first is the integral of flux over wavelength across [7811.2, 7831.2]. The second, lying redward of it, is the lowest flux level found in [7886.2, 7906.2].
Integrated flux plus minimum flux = 658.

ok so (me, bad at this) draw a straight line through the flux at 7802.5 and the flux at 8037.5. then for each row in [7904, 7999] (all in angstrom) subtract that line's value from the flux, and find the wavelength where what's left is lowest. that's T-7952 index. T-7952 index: 7917.5 angstrom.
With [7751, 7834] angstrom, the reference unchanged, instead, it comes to 7810.0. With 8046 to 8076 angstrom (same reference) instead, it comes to 8072.5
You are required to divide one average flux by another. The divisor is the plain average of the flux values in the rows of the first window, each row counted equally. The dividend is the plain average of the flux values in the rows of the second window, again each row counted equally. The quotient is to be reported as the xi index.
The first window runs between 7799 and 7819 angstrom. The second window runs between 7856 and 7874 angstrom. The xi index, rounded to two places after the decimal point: 1.01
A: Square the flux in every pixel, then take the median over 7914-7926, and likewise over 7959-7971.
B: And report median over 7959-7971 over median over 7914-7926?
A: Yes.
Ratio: 1.10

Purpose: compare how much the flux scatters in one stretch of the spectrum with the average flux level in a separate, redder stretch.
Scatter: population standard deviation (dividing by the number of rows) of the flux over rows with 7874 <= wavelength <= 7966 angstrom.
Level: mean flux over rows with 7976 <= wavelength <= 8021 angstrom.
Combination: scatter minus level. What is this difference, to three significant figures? -29.0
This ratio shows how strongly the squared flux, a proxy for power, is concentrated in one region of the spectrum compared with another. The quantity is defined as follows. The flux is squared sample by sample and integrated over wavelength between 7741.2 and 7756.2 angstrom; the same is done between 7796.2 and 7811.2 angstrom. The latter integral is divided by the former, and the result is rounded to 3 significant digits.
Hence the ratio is 0.917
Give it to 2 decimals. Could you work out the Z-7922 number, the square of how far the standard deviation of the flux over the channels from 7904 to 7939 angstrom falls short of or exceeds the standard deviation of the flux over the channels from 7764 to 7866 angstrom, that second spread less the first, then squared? 0.00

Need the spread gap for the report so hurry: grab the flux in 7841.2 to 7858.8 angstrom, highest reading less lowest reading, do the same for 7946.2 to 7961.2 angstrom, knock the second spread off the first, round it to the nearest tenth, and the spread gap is 0.0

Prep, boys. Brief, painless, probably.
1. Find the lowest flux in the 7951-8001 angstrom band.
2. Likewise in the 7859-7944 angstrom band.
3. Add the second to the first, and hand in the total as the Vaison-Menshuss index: 58.2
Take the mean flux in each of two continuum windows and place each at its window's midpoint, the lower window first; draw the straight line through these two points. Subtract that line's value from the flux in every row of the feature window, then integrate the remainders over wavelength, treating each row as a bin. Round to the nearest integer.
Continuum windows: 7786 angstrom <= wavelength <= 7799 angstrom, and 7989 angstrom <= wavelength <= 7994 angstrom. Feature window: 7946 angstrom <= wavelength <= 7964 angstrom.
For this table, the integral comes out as 17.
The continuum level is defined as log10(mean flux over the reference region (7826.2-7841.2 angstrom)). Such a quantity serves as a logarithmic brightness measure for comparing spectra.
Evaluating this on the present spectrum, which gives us 1.49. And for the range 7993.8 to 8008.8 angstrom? 1.47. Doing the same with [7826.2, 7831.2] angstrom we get 1.50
